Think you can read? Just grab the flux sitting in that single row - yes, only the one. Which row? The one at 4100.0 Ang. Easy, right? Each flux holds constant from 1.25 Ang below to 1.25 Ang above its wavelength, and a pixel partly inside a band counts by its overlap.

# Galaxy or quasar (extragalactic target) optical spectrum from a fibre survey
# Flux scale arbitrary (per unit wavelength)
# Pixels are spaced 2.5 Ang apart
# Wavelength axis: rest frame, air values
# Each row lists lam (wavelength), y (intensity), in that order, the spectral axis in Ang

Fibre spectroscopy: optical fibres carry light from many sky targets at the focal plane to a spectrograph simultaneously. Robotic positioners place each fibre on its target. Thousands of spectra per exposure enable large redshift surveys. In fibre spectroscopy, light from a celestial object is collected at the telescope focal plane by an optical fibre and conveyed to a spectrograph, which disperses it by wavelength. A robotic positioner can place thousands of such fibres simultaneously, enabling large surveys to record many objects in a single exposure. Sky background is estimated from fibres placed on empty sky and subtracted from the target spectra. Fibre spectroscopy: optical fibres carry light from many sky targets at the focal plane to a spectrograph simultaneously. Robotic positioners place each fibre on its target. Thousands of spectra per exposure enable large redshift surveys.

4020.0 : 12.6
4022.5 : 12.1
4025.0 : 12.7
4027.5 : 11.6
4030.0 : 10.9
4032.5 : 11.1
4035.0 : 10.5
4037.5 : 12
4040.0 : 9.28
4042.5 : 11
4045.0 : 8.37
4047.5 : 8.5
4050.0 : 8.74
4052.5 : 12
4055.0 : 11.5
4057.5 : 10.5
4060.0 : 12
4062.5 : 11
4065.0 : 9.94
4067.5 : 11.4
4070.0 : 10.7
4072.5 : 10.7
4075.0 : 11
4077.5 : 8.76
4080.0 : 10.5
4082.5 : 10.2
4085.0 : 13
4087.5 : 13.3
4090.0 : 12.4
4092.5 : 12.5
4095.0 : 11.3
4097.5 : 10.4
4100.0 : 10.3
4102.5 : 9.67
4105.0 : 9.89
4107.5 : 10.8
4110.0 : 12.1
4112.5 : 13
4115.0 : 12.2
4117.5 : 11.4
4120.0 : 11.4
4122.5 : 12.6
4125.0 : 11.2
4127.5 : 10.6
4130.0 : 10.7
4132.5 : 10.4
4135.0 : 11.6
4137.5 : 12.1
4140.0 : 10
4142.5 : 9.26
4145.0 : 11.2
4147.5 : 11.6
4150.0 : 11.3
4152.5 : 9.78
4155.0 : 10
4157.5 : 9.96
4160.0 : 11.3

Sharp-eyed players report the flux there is 10.3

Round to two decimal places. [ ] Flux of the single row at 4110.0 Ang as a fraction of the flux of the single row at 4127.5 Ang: 1.14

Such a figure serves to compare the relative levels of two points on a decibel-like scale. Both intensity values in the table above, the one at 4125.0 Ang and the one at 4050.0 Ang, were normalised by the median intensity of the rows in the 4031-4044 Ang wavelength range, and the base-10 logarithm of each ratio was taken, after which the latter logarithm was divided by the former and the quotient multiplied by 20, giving -255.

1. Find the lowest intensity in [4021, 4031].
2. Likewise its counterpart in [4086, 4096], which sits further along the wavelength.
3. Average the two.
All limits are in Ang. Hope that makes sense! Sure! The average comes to 11.1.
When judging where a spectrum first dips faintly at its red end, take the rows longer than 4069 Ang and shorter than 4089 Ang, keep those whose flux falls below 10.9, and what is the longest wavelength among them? 4082.5 Ang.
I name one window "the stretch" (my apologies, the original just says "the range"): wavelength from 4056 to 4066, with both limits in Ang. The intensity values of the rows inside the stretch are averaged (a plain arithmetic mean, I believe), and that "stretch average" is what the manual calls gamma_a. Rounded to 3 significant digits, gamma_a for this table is 10.9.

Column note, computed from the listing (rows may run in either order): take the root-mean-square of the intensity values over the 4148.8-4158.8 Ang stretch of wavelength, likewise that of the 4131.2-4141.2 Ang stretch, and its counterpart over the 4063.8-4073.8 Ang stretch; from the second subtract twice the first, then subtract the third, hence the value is -20.2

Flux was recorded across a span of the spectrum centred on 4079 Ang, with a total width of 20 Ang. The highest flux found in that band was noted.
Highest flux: 13.3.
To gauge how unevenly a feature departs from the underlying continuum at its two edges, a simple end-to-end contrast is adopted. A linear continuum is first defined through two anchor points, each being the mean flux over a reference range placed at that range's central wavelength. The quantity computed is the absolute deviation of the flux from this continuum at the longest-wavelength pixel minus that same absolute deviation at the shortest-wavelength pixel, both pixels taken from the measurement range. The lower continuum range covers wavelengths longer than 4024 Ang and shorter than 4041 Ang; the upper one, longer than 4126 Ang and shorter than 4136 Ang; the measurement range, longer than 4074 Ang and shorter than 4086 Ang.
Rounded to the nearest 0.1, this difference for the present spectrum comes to 2.0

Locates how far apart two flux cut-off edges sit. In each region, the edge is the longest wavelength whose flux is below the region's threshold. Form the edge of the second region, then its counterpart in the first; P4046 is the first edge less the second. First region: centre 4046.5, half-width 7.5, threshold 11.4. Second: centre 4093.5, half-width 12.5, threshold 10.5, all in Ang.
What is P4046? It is -55.0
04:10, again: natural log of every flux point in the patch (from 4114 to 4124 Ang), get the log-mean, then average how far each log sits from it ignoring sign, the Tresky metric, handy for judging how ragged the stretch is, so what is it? 0.042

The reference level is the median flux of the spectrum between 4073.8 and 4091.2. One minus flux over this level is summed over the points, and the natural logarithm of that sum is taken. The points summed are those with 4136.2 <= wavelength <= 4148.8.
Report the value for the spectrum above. -2.6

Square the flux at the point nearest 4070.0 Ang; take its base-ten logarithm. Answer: 2.06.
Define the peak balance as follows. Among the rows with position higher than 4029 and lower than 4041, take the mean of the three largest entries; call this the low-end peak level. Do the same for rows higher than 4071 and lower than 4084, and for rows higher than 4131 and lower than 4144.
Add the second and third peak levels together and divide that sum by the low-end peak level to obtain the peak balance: 1.95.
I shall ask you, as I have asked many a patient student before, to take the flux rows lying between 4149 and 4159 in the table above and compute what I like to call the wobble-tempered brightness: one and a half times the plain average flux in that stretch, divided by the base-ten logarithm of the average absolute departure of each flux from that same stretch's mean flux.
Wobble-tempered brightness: -54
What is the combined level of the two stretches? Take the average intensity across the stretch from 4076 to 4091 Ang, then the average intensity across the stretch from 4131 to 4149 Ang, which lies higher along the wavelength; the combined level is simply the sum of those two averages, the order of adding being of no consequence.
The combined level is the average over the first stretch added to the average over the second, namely 22.2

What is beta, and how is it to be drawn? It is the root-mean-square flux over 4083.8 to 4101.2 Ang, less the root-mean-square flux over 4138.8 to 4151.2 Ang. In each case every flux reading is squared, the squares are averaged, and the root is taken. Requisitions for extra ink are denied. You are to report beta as 1.2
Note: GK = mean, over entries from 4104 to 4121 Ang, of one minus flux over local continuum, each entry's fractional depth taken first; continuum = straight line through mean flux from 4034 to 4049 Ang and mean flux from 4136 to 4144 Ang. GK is -0.12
